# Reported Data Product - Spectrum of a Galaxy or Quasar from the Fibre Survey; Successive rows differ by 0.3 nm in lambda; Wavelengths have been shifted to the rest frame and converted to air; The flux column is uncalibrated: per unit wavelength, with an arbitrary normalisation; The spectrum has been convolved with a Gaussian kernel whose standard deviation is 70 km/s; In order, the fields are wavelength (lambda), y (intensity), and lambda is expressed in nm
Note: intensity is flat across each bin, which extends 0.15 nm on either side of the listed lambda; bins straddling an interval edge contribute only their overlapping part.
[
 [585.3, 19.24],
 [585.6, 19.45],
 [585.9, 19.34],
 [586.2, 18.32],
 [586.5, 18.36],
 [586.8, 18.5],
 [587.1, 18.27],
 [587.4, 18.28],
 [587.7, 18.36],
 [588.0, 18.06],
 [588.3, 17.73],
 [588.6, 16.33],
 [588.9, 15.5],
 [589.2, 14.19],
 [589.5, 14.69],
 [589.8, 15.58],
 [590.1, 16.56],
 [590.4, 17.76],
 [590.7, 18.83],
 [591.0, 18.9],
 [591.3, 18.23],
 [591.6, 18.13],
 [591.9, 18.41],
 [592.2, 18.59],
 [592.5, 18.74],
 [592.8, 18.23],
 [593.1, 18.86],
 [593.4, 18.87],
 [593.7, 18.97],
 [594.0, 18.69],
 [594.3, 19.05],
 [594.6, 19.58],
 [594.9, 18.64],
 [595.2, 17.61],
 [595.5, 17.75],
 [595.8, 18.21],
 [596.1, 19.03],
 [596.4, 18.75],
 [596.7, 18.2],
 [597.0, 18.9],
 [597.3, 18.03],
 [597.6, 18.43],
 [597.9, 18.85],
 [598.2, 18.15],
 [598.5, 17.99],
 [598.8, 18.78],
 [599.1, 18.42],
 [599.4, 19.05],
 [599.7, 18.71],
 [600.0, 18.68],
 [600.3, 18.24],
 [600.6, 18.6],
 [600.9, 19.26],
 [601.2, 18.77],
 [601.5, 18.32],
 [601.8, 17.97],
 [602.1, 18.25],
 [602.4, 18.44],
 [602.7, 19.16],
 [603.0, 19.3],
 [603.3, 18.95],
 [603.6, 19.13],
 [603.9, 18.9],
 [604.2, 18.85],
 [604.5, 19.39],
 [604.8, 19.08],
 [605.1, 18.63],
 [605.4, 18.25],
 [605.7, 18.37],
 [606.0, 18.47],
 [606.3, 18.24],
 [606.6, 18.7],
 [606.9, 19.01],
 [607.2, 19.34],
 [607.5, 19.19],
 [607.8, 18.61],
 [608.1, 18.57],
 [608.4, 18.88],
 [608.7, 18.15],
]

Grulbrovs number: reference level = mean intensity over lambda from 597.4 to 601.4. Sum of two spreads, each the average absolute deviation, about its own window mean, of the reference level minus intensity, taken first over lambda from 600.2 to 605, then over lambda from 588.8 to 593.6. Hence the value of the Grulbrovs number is 1.74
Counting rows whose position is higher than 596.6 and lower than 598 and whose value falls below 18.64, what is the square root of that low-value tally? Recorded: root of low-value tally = 1.7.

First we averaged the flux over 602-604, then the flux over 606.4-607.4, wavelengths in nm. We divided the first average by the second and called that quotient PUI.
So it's 0.99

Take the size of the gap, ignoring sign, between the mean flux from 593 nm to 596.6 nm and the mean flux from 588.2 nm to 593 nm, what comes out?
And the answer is 1.4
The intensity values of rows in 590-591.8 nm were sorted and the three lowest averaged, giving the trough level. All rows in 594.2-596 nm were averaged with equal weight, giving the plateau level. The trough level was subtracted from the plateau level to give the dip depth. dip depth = 1.0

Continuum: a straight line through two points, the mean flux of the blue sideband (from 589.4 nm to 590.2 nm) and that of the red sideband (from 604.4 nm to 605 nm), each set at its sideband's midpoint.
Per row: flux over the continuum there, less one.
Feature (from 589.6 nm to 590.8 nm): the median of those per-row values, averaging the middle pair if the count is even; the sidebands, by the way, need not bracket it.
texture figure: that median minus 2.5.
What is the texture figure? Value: -2.41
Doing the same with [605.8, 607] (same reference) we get -2.55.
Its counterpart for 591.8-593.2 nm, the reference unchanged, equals -2.35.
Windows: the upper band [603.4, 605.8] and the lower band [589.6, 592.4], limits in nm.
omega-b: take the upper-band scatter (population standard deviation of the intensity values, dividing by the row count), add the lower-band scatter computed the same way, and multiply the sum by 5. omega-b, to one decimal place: 7.1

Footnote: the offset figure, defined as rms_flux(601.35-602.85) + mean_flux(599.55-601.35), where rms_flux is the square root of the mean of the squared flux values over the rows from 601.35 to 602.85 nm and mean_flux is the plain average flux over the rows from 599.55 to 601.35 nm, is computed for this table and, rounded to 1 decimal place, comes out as 37.1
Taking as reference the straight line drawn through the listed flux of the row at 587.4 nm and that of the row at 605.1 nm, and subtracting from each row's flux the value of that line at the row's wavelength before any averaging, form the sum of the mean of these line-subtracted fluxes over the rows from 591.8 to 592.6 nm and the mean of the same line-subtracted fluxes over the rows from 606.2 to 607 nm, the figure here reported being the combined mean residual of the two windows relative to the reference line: 0.20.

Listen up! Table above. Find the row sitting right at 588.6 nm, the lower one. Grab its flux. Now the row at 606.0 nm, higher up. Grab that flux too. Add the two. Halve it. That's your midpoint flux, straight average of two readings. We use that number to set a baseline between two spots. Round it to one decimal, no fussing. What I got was 17.4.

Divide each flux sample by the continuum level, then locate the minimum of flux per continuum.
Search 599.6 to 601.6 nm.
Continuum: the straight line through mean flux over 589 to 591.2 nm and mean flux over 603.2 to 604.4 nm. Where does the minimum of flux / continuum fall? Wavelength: 601.5 nm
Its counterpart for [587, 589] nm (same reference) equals 588.9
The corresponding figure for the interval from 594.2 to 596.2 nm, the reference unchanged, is 595.2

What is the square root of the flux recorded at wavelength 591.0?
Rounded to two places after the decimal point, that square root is 4.35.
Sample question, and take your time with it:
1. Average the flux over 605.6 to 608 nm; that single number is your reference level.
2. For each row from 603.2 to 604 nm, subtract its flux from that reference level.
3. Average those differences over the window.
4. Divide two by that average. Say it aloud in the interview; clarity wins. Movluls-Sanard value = -8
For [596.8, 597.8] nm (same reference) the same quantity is 7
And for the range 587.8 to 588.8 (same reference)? 1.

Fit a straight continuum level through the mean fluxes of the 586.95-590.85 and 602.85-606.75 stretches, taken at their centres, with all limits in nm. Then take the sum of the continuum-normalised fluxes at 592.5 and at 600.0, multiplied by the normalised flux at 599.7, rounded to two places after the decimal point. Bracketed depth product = 2.16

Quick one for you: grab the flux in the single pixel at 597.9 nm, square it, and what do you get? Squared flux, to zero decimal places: 355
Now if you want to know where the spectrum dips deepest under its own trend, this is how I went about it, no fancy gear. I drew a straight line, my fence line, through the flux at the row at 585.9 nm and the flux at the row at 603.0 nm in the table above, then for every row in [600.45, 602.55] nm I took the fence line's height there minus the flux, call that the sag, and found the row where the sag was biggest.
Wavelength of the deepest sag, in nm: 601.8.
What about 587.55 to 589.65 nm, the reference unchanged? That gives 589.2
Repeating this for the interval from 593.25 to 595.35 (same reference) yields 595.2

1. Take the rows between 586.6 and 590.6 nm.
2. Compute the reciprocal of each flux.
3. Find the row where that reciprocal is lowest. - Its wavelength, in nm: 586.8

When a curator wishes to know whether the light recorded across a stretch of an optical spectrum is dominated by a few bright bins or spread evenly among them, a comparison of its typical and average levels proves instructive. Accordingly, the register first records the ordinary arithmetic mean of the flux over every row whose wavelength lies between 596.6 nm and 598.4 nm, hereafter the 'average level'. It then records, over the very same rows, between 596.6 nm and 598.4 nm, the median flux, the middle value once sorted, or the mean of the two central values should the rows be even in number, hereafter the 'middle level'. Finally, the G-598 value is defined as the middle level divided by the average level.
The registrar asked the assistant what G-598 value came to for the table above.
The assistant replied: 0.99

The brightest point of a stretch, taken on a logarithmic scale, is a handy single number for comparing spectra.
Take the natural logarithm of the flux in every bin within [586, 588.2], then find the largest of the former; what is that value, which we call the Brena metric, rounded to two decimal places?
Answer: 2.92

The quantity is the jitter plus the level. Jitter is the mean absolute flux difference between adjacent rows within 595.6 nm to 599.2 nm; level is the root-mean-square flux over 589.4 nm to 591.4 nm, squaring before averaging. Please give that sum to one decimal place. 17.8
